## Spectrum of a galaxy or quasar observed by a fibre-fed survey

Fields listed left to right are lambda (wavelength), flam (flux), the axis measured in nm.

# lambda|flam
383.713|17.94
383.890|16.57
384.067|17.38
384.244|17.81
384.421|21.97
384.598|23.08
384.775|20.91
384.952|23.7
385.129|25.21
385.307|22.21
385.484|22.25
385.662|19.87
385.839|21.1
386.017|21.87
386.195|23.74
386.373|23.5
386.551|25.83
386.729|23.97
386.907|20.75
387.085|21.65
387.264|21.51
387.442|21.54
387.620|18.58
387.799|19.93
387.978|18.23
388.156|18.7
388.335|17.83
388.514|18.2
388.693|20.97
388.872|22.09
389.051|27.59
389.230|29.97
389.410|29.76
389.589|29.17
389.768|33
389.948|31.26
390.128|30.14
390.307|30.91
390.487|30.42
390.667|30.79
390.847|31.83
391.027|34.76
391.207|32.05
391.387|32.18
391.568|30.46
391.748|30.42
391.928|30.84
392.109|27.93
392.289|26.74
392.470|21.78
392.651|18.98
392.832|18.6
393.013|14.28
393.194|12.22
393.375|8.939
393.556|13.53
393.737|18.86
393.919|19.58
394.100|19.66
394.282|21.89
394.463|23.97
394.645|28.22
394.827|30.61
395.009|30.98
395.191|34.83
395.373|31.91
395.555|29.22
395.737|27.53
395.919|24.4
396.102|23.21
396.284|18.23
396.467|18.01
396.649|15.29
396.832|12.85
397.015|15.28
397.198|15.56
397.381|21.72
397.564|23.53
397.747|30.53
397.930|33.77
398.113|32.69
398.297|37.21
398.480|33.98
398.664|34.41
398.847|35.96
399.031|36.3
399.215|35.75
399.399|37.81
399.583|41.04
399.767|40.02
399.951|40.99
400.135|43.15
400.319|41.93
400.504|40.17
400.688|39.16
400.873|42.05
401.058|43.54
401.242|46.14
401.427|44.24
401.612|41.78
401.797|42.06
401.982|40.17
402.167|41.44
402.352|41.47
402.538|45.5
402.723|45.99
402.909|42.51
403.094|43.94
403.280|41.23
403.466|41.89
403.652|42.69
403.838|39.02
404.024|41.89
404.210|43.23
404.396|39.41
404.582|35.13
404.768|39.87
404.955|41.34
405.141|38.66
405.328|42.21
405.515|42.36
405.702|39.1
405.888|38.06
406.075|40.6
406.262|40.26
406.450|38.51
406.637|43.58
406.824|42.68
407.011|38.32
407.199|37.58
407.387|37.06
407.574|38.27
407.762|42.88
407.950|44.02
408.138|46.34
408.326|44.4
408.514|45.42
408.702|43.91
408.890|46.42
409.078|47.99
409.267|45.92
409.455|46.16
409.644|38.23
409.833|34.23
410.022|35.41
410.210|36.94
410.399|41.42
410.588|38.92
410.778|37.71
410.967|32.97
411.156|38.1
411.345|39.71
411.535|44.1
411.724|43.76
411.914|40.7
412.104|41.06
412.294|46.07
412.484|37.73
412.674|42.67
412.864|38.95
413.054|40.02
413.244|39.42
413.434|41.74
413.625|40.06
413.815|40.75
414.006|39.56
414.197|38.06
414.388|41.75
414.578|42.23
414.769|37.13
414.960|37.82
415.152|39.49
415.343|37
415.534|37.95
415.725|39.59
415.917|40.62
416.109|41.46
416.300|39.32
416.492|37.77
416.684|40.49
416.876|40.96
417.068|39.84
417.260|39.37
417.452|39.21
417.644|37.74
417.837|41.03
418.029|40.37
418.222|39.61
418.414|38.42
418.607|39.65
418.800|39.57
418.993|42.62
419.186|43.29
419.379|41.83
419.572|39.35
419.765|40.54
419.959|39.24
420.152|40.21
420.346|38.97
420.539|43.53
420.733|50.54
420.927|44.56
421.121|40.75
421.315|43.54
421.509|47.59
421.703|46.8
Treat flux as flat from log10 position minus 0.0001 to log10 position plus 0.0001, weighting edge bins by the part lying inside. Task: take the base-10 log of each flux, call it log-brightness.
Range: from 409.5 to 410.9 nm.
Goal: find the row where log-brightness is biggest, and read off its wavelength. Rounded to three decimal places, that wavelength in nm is 410.399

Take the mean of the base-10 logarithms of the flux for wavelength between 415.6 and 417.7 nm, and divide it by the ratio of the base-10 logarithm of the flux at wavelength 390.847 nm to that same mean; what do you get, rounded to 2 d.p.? 1.70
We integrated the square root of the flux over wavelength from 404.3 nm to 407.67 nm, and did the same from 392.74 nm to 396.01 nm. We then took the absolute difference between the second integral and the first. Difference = 6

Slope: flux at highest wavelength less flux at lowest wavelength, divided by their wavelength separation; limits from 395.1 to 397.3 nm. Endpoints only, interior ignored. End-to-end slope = -10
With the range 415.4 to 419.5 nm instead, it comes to 1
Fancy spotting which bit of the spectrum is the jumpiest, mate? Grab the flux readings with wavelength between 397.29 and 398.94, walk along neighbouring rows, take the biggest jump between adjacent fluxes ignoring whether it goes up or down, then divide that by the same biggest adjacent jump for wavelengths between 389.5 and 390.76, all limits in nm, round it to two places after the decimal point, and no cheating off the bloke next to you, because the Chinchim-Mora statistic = 1.83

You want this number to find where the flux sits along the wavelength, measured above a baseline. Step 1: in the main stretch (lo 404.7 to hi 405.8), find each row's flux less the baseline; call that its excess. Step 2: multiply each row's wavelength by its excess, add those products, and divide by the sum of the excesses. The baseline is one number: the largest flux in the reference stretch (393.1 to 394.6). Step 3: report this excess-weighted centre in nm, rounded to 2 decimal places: 405.24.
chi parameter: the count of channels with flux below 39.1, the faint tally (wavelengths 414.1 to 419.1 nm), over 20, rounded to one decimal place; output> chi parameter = 0.4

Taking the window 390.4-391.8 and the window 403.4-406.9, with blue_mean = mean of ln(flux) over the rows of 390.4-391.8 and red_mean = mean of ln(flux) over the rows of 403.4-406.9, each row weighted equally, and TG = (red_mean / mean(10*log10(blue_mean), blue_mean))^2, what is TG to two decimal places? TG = 0.70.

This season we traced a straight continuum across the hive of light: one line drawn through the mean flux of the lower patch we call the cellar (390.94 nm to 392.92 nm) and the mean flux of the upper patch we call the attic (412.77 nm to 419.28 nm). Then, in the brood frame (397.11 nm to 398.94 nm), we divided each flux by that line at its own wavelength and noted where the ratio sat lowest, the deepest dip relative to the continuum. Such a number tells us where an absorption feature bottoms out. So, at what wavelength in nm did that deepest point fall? 397.198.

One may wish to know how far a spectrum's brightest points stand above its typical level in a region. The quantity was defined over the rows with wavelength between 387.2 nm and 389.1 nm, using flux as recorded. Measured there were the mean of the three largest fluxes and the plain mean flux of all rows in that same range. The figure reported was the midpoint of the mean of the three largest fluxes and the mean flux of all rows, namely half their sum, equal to 22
